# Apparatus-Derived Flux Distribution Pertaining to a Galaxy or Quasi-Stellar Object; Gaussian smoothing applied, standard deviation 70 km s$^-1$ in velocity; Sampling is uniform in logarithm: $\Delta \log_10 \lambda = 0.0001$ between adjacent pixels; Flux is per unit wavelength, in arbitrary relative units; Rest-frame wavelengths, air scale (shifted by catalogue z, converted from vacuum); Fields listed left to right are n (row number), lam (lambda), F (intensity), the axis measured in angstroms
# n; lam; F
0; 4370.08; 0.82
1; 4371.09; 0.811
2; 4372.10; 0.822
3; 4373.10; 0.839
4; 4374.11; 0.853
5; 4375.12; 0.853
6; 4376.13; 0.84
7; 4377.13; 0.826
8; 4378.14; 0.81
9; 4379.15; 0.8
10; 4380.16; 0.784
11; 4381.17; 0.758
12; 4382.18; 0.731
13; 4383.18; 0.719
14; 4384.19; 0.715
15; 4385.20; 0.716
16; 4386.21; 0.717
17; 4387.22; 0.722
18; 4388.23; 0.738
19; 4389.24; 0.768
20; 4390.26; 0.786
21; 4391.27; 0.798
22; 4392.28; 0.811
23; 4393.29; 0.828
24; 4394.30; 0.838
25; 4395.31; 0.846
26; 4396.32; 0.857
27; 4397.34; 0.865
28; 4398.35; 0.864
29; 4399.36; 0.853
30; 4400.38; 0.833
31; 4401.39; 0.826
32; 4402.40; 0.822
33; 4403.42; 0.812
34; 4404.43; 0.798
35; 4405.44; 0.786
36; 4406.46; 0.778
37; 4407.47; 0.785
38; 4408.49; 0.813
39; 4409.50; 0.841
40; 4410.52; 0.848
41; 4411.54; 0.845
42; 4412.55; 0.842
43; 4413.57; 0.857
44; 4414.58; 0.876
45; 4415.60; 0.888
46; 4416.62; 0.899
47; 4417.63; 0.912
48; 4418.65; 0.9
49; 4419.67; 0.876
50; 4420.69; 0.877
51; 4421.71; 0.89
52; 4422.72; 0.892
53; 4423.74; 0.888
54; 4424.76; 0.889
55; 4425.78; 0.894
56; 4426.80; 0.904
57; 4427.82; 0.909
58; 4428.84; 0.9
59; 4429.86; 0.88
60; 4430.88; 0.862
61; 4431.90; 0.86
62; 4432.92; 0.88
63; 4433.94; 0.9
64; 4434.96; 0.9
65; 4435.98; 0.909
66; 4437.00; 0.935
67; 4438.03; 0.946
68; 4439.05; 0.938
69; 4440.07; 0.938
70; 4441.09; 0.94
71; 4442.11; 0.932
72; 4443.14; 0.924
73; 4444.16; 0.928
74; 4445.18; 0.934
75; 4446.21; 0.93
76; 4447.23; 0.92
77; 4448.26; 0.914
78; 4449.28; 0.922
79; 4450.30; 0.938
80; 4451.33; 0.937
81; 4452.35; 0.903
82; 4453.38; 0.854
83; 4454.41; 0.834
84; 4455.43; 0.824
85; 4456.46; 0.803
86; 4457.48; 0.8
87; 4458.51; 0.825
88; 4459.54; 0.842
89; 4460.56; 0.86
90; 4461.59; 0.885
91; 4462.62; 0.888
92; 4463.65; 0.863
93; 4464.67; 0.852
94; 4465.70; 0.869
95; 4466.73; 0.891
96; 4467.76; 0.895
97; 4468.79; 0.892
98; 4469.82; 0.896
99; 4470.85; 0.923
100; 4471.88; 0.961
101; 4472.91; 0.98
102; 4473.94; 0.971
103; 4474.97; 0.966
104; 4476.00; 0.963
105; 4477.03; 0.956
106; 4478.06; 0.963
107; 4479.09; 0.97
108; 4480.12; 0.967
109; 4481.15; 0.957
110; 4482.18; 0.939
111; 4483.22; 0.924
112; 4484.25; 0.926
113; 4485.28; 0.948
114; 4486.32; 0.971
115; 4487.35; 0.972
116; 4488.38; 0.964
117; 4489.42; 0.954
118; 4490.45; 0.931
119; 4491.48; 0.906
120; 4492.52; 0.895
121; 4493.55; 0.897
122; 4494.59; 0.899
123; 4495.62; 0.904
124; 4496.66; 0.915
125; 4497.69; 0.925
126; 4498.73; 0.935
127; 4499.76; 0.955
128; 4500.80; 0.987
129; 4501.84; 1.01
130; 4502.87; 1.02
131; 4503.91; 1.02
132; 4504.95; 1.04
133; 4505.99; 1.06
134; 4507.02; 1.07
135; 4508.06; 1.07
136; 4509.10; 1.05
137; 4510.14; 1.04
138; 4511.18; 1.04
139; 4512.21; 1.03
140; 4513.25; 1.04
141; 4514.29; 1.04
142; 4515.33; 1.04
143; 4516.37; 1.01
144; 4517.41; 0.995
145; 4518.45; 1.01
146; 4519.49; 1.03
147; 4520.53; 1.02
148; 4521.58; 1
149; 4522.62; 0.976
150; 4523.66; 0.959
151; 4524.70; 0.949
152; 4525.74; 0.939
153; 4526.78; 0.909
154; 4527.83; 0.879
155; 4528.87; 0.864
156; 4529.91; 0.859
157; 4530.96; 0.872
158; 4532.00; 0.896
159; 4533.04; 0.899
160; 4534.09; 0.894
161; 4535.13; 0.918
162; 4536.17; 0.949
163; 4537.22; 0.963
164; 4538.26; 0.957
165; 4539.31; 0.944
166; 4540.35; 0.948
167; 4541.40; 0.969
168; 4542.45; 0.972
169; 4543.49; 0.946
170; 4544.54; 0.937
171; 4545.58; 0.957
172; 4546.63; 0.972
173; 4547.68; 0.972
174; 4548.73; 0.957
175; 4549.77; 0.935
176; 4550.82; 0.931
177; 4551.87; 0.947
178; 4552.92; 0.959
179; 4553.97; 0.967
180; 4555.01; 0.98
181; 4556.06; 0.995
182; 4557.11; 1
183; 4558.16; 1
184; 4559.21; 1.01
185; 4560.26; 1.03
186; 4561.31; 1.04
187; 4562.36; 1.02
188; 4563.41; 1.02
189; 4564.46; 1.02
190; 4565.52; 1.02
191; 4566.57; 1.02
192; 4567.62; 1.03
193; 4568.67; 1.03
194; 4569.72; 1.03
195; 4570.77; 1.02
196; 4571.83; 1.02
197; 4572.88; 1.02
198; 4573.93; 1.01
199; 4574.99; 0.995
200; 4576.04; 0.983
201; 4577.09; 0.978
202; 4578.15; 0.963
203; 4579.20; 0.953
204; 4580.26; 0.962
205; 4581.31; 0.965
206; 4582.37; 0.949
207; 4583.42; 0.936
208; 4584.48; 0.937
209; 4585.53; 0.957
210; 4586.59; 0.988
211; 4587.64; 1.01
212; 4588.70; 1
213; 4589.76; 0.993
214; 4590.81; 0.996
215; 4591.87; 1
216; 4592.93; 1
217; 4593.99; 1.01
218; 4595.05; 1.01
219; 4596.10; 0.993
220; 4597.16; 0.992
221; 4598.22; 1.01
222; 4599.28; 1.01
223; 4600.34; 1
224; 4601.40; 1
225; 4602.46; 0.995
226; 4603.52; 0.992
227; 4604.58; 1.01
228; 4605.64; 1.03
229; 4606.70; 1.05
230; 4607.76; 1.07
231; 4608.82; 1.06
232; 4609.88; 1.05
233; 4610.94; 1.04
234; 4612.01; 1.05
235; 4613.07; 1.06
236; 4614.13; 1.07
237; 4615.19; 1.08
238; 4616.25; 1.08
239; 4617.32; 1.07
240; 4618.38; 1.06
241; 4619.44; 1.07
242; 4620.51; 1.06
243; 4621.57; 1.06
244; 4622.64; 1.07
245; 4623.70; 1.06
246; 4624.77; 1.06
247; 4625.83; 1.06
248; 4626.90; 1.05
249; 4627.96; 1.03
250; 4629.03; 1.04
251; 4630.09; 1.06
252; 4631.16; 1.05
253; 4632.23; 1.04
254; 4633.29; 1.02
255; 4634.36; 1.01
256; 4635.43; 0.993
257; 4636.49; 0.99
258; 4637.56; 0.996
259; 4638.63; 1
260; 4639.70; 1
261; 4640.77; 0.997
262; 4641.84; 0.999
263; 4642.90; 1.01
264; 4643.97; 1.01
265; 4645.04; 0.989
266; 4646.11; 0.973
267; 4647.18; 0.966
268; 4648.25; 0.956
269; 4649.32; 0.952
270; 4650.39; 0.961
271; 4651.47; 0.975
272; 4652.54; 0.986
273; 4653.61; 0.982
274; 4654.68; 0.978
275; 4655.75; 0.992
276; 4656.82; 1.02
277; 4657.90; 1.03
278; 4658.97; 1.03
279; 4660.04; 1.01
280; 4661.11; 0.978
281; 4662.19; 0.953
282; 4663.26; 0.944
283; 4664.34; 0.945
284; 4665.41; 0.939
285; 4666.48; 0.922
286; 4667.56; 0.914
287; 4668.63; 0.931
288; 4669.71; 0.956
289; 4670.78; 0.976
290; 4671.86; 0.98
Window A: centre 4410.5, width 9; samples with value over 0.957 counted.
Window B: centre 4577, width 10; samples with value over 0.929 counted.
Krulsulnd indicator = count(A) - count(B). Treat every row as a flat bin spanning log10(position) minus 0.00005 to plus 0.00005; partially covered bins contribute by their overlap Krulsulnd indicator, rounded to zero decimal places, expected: -9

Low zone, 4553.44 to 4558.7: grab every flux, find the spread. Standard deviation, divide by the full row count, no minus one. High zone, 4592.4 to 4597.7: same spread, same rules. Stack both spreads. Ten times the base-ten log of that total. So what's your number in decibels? -16.8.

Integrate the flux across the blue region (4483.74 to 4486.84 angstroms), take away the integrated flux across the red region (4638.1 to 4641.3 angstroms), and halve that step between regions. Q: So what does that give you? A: -0.13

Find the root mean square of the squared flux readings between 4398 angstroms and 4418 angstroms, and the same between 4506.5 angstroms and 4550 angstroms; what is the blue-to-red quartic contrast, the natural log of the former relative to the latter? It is -0.29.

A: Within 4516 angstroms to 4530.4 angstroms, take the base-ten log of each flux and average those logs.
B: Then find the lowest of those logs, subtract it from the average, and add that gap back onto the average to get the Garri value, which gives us 0.026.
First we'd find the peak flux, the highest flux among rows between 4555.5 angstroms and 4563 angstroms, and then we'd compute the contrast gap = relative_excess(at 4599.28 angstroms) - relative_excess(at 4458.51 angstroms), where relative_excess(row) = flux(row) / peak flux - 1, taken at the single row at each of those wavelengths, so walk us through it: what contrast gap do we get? 0.178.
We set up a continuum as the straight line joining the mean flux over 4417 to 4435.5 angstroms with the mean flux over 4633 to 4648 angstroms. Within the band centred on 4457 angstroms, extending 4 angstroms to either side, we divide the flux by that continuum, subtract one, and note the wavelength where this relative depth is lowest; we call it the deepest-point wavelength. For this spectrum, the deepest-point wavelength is 4457.48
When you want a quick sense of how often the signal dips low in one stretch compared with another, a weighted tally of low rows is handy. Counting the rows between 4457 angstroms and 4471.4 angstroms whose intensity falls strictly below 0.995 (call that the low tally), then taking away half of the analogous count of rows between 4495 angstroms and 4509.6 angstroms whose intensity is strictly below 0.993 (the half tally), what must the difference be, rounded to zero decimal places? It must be 11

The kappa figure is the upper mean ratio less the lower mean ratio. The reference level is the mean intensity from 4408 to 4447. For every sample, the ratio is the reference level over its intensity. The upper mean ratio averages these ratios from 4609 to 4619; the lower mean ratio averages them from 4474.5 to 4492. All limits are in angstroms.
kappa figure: -0.10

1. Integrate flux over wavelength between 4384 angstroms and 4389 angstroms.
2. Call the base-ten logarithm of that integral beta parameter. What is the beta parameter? 0.56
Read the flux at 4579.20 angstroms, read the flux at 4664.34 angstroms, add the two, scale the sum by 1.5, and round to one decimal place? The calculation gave 2.8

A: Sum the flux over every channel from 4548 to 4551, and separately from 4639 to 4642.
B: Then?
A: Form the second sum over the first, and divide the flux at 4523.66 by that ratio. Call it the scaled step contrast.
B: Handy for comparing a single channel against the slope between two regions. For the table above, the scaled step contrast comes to 0.90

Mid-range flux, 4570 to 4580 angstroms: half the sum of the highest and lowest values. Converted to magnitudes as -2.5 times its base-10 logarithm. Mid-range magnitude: 0.01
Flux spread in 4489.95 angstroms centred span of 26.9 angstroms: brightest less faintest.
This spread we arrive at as 0.125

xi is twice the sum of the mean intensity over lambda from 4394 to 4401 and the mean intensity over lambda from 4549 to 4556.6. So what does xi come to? 3.62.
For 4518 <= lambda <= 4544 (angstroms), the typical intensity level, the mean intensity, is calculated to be 0.94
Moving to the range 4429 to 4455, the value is 0.91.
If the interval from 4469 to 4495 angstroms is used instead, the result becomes 0.94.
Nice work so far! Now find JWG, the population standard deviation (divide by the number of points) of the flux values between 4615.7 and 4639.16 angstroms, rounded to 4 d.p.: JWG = 0.0277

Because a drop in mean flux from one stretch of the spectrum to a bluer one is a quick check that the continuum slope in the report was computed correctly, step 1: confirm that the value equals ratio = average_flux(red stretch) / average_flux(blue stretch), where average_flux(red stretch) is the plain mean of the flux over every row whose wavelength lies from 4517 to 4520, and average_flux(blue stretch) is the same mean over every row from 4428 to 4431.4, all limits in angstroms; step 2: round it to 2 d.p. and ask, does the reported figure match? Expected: 1.15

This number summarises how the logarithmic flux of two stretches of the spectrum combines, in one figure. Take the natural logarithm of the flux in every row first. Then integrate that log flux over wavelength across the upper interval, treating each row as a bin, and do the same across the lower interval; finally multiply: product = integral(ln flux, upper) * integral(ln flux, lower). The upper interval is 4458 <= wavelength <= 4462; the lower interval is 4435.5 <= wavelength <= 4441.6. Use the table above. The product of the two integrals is 0.3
